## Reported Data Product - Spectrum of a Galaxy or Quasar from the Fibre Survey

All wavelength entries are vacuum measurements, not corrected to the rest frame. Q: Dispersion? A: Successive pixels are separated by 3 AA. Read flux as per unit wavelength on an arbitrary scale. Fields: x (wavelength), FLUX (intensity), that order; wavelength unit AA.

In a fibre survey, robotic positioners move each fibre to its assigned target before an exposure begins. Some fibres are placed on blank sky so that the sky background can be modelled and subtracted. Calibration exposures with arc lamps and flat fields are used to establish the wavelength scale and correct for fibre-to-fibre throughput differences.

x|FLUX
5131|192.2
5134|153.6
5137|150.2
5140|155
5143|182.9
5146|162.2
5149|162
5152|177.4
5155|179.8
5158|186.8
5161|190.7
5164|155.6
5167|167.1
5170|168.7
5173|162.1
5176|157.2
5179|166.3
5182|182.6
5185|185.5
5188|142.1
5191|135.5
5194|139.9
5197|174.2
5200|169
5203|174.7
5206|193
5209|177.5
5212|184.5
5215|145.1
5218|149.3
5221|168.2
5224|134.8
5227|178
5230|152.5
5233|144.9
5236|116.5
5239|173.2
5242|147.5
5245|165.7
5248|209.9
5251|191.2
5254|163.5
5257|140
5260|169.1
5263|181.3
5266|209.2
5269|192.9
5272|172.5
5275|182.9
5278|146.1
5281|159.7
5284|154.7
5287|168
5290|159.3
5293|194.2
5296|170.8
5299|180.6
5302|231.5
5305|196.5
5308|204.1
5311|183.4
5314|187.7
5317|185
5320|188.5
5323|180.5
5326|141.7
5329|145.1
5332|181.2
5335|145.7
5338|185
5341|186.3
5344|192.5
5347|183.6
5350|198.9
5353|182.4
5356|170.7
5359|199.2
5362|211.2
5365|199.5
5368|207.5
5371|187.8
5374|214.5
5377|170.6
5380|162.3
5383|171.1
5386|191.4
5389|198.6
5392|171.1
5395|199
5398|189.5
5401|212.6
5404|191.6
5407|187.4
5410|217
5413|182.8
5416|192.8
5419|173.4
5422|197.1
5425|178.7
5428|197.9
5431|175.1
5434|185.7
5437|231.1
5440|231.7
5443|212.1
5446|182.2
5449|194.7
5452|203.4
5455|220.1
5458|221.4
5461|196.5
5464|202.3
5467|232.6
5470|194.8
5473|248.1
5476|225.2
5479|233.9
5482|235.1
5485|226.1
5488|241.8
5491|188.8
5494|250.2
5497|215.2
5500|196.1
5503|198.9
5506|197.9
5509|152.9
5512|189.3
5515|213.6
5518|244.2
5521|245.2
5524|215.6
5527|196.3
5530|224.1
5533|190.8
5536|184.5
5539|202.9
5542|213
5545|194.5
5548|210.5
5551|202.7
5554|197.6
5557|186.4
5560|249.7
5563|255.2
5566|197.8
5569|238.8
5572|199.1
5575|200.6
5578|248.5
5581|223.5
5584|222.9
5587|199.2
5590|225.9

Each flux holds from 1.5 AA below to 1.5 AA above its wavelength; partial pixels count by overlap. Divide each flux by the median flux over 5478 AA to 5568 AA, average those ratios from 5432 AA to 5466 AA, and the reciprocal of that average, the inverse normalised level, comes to 1.00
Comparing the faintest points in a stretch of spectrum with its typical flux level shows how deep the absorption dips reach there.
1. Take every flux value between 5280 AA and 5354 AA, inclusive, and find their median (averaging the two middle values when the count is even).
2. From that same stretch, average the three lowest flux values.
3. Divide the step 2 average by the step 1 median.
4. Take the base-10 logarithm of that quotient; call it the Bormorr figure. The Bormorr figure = -0.105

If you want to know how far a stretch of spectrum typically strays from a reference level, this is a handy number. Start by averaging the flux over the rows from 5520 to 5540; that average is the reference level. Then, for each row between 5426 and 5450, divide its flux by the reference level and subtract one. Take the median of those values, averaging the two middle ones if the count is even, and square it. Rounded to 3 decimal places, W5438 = 0.003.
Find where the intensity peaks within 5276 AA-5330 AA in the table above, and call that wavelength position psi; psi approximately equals 5302 AA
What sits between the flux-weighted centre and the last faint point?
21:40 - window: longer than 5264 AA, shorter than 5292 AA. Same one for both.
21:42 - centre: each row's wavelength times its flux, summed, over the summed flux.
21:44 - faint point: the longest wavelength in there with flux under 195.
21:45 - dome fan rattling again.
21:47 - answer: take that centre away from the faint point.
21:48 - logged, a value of 12.6 AA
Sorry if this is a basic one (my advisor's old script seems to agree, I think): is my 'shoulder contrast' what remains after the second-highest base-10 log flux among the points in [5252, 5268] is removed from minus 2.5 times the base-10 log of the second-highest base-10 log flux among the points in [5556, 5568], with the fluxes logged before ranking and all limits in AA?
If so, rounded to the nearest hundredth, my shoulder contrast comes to -3.21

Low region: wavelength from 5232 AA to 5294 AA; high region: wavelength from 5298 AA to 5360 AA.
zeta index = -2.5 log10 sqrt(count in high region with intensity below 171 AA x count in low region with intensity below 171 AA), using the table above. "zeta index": -2.1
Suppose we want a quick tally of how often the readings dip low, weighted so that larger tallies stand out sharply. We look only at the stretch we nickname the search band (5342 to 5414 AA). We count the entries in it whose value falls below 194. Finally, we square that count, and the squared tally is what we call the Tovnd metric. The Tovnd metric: 196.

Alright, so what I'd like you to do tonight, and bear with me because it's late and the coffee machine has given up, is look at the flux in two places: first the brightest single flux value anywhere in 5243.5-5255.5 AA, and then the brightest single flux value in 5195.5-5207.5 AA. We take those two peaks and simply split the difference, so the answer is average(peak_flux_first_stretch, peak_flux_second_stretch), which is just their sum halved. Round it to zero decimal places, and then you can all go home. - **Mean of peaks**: 201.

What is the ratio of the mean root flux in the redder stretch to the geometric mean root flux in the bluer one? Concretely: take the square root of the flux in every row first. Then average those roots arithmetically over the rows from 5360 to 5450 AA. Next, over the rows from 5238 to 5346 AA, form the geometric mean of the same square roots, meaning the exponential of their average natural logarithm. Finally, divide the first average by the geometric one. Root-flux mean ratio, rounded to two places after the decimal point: 1.05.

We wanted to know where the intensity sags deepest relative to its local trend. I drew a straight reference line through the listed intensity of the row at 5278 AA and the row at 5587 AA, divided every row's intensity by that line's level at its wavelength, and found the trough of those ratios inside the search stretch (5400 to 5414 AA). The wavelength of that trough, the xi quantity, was 5413 AA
